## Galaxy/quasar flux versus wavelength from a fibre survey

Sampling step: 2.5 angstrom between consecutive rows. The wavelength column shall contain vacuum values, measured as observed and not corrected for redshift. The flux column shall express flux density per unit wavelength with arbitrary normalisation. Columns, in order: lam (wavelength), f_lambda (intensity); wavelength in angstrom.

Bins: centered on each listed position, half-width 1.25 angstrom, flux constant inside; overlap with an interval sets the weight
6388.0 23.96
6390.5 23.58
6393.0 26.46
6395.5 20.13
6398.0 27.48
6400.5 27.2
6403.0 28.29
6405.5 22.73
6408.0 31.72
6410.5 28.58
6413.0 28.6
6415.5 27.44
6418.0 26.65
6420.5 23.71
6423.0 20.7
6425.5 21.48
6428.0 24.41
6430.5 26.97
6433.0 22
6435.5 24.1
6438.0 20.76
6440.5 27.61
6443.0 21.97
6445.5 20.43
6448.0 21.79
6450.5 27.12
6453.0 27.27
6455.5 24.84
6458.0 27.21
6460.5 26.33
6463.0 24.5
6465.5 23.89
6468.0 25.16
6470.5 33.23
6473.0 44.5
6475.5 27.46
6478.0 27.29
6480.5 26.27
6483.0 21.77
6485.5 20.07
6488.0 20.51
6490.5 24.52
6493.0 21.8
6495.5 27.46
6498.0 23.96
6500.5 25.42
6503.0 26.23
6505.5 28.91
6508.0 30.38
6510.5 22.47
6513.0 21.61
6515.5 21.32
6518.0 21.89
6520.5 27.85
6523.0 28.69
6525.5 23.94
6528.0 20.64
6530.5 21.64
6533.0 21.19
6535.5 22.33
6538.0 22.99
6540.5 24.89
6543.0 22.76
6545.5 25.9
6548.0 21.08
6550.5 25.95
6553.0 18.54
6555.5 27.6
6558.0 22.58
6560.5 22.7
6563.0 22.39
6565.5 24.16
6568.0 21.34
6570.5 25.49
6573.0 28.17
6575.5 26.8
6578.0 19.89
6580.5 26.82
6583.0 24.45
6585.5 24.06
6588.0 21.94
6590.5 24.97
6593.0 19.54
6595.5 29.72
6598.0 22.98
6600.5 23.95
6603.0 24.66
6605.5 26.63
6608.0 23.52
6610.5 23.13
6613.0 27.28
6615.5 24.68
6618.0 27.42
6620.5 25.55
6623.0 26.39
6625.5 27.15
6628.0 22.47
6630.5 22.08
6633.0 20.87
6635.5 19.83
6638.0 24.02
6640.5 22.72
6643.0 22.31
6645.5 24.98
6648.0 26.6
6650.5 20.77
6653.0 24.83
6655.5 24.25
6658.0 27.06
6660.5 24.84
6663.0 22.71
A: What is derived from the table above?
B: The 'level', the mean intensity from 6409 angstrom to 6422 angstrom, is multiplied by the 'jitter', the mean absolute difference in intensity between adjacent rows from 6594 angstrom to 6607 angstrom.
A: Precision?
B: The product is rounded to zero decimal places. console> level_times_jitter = 70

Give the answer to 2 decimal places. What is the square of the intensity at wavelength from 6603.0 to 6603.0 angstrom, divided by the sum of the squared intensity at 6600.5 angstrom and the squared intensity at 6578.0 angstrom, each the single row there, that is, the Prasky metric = 0.63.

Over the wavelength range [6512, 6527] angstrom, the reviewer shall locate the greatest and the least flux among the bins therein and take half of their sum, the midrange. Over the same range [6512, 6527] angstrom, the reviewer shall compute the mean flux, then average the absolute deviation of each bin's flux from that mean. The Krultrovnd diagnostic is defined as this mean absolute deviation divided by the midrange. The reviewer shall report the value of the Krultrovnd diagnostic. 0.11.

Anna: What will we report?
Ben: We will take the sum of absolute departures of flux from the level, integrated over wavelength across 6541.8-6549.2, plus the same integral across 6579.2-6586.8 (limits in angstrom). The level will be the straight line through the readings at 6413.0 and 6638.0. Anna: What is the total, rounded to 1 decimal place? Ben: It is 28.3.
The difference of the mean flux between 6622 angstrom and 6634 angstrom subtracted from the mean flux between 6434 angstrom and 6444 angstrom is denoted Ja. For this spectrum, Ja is -0.2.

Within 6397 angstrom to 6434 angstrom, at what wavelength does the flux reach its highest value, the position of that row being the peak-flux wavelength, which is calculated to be 6408.0 angstrom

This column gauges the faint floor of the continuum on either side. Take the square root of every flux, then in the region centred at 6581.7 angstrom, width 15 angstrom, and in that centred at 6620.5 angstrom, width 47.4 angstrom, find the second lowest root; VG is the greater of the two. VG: 4.68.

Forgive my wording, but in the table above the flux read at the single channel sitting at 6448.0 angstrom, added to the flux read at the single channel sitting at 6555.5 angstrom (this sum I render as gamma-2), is 49.4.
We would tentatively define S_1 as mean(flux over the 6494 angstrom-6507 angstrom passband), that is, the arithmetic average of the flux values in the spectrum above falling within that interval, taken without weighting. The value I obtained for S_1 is 26.4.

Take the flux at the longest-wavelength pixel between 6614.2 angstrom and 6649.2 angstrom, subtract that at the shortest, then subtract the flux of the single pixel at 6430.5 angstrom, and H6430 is -25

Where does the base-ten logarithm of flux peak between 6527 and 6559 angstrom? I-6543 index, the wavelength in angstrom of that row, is 6555.5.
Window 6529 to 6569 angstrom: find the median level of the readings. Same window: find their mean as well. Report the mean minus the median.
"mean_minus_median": 0.36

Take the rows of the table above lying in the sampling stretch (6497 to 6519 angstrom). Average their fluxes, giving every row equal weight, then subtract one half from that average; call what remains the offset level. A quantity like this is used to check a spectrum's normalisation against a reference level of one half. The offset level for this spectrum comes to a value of 24.2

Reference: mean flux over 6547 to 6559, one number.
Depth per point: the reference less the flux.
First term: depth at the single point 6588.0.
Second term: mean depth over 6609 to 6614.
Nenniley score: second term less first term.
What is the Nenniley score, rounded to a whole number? -3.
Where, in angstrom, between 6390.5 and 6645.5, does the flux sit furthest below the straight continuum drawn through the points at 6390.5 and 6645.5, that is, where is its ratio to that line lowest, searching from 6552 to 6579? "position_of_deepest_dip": 6553.0 angstrom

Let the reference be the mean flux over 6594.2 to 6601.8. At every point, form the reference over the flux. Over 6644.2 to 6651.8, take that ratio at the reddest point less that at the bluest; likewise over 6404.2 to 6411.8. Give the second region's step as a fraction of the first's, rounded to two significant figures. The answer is -1.1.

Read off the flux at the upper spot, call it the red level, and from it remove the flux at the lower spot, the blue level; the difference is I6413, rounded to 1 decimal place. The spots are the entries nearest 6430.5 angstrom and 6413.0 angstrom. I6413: -1.6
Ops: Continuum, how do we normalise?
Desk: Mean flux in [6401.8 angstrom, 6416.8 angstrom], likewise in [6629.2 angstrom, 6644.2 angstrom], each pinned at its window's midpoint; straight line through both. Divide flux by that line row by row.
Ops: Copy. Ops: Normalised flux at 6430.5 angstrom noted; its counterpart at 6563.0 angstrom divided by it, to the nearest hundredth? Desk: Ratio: 0.95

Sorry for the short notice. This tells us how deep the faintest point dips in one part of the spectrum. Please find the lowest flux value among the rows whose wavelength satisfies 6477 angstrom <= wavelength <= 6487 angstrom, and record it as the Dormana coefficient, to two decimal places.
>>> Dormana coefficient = 20.07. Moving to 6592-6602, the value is 19.54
